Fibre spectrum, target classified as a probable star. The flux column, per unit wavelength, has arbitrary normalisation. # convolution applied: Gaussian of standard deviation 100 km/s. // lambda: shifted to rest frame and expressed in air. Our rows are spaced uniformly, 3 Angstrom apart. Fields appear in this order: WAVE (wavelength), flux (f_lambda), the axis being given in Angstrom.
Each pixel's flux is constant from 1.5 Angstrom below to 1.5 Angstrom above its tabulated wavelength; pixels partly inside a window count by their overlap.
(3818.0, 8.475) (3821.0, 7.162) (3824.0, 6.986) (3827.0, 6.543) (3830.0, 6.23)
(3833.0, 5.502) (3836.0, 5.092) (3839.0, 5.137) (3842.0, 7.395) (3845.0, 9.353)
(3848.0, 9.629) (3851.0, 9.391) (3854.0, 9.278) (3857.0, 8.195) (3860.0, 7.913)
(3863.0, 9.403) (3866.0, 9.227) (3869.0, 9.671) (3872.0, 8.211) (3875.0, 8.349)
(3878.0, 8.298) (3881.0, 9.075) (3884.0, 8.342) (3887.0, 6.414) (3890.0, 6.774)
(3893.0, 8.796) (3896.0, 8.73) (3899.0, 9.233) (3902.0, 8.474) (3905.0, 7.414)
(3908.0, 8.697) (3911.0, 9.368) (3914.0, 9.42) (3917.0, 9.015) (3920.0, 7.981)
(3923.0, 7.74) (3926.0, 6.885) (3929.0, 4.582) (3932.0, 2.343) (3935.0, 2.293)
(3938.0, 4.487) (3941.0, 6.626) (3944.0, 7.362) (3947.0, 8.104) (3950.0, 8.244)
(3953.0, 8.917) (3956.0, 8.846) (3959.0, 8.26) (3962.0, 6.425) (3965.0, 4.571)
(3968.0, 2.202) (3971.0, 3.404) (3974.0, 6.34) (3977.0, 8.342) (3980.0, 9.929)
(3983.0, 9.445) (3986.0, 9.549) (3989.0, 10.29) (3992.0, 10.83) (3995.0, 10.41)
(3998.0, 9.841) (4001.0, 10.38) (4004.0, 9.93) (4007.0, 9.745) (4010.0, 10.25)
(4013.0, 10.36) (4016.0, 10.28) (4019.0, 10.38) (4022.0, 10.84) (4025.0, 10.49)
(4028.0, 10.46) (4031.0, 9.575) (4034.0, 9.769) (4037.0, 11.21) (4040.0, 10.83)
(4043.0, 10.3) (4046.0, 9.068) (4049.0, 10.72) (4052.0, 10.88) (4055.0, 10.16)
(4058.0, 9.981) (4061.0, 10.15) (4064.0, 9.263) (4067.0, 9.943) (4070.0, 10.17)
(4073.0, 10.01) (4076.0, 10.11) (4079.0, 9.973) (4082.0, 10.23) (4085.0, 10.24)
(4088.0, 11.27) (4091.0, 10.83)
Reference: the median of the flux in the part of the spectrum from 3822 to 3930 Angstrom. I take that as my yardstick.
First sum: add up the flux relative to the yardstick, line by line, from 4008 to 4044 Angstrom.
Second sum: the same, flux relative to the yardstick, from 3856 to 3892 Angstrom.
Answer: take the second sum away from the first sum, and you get 3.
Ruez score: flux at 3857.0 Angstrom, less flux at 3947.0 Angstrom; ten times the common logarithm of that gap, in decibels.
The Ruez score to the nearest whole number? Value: -10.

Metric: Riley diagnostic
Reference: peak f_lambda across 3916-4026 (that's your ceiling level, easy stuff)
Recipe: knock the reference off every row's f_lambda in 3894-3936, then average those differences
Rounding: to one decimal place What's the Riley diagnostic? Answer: -3.5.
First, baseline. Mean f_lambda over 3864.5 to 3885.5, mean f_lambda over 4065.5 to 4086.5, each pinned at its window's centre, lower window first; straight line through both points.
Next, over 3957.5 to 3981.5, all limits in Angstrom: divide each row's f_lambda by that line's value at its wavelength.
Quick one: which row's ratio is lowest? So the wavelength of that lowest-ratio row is 3968.0 Angstrom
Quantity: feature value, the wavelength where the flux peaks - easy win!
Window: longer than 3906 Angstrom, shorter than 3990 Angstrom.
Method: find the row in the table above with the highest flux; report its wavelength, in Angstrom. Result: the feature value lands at 3989.0 Angstrom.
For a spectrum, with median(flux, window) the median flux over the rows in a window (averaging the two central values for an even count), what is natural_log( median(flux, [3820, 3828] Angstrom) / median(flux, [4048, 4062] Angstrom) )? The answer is -0.37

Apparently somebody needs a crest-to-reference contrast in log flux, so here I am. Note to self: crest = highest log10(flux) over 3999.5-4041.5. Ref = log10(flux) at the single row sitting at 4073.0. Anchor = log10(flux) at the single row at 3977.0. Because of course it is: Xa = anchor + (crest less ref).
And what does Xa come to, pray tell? 0.97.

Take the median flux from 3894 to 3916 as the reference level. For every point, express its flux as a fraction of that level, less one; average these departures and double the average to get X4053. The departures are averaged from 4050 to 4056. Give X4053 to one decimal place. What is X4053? 0.4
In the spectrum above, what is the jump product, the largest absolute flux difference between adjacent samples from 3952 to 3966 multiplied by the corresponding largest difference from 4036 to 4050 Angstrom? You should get 3.1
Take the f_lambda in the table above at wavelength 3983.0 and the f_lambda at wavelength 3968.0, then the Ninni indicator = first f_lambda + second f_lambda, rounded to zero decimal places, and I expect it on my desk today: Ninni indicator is 12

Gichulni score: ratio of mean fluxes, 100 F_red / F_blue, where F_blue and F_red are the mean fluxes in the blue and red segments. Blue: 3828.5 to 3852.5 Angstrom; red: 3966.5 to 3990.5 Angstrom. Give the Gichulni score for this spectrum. 103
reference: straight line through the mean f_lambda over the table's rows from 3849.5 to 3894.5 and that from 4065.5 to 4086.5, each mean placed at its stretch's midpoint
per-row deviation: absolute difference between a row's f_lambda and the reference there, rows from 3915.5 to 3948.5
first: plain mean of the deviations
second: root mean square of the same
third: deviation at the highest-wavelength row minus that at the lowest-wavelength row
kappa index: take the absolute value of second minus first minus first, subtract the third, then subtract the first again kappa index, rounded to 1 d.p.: -1.6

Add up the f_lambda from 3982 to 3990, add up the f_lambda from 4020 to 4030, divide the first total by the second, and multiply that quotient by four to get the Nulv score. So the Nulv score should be 3.7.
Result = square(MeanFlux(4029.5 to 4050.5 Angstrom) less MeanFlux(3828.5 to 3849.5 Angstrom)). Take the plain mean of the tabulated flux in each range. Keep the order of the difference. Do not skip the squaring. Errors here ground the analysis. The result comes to 10.9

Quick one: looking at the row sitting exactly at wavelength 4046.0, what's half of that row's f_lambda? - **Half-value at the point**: 4.5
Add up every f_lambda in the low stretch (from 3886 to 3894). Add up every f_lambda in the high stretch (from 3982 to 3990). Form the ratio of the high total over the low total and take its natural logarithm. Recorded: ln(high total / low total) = 0.3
